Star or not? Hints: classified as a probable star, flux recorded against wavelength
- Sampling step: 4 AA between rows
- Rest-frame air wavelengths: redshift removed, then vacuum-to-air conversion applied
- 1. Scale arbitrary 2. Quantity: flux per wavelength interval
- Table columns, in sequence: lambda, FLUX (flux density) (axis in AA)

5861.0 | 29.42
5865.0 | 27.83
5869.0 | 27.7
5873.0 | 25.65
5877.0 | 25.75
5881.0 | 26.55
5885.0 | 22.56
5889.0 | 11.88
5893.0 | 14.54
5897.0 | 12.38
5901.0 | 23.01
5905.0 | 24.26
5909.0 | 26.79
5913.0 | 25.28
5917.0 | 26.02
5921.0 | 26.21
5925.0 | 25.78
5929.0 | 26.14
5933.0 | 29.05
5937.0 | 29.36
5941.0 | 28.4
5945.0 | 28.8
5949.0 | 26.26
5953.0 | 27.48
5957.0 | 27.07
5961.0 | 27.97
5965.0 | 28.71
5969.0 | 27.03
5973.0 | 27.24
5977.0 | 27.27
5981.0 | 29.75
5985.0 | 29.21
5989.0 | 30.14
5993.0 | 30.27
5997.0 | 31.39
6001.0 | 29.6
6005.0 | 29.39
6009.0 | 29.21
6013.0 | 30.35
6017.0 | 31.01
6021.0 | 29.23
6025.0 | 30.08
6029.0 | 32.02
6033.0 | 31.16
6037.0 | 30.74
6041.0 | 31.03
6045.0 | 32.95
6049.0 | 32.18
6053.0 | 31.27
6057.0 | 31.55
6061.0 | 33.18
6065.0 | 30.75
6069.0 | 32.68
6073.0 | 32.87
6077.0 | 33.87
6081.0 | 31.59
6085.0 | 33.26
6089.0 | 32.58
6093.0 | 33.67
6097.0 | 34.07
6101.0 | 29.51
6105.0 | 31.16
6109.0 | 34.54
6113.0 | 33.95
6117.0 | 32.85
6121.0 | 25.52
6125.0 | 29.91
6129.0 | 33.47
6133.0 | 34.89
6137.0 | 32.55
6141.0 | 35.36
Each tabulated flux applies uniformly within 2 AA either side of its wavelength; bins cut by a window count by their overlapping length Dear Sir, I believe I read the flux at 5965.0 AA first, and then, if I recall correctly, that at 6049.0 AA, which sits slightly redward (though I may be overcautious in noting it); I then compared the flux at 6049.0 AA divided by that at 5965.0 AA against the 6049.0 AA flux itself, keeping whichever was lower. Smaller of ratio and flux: 1.12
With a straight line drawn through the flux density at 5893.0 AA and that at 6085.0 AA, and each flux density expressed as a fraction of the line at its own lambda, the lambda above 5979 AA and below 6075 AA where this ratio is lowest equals 6065.0 AA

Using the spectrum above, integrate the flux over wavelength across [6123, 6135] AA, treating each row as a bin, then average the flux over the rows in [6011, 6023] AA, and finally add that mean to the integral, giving 423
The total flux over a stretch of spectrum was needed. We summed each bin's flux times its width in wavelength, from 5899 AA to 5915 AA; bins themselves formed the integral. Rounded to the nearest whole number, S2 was 397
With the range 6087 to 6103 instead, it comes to 519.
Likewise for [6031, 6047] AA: 504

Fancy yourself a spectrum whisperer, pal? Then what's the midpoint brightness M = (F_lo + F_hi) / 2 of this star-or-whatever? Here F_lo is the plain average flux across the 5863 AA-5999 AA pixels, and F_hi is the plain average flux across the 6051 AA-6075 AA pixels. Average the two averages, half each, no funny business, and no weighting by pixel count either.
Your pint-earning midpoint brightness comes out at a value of 29.0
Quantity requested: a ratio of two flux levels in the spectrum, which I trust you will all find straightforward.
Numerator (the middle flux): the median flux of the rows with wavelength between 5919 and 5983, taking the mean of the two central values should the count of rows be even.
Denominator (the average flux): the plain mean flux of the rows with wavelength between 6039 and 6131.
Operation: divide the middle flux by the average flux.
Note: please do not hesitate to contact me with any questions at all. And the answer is 0.85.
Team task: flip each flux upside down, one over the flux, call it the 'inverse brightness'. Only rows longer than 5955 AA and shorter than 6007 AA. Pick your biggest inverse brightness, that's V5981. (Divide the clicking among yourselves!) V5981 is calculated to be 0.0370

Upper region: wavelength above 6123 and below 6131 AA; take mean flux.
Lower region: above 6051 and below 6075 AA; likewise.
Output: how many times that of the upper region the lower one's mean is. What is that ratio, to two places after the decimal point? 1.01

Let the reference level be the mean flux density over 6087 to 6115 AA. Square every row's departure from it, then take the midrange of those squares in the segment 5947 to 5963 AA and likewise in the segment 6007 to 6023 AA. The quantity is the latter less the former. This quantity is -25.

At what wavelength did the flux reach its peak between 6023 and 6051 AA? 6045.0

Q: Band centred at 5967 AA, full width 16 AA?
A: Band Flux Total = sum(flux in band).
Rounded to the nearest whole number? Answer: 111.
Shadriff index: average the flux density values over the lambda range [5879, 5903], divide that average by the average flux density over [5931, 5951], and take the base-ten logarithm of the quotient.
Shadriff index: -0.19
